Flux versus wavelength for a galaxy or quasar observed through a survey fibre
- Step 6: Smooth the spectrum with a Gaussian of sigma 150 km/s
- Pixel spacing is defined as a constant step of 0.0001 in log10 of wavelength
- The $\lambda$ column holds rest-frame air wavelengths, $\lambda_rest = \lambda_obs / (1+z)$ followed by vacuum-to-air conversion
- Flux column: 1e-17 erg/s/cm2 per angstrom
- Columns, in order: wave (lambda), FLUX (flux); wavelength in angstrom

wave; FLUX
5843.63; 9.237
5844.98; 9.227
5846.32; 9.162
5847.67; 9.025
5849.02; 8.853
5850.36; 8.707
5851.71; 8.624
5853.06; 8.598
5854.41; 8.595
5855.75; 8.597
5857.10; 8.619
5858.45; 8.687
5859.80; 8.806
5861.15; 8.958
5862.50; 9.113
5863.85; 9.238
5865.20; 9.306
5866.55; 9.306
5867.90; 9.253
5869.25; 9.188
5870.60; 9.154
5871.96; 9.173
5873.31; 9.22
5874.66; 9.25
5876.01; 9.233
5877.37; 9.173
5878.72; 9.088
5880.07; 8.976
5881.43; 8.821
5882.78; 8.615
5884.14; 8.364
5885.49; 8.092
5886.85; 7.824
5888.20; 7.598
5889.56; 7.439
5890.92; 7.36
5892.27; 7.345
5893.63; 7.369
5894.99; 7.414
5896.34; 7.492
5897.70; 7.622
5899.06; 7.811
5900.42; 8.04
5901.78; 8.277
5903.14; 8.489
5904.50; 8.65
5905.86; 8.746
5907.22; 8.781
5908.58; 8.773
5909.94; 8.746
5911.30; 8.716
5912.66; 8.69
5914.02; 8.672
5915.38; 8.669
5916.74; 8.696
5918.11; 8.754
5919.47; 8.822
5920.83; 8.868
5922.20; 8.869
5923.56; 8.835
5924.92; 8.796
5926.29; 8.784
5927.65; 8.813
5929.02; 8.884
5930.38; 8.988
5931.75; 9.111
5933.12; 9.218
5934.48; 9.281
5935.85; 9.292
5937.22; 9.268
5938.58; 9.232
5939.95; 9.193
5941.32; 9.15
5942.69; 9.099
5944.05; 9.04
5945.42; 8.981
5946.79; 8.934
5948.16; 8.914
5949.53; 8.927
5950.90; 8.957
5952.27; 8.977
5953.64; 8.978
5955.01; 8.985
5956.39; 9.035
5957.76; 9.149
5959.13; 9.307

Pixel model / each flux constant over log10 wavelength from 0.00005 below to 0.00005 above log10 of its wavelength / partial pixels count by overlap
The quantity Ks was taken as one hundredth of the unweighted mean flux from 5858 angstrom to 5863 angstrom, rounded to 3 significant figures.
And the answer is 0.0889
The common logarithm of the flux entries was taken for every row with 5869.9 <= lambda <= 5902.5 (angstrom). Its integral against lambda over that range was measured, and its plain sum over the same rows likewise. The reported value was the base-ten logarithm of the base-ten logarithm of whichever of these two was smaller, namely 0.128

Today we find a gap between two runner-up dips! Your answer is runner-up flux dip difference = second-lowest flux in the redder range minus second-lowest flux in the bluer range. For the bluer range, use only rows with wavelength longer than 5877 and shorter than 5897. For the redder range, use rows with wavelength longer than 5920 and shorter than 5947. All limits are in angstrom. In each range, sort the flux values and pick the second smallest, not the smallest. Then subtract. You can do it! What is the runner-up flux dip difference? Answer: 1.44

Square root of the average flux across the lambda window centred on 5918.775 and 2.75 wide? 2.96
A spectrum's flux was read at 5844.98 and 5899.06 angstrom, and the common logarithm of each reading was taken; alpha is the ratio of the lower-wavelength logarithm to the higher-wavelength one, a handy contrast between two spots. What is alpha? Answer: 1.081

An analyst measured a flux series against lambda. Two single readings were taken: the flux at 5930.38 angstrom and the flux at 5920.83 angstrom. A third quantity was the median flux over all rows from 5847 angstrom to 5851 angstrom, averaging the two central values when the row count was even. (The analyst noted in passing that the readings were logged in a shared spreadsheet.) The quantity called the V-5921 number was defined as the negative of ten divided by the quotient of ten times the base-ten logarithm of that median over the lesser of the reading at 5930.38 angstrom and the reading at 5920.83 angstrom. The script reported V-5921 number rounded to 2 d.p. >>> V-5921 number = -9.36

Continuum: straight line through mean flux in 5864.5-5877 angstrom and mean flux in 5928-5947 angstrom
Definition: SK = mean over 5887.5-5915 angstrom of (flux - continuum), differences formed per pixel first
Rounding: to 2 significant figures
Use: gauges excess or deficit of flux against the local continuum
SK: -1.1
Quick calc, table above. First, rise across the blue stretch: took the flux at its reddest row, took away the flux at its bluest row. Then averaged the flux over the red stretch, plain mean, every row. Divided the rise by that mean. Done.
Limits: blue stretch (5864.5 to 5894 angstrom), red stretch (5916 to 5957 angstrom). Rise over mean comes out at -0.22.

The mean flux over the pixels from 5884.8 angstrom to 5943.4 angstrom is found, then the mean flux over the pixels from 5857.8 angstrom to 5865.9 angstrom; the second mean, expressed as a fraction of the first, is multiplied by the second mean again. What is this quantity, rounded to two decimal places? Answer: 9.54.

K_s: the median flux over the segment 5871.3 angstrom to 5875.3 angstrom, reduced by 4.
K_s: 5.22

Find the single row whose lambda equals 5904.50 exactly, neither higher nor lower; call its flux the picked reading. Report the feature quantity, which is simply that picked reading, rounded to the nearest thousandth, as 8.650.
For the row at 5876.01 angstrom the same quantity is 9.233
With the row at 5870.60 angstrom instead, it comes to 9.154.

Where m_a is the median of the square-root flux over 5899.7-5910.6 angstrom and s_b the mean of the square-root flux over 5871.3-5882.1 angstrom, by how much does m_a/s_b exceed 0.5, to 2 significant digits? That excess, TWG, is 0.48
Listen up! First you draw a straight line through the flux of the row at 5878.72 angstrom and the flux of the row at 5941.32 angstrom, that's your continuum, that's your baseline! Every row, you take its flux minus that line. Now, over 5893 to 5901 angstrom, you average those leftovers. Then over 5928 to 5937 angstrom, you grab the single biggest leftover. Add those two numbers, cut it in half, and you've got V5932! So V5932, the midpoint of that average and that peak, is -0.67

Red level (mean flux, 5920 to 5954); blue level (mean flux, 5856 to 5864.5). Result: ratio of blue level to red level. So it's 0.99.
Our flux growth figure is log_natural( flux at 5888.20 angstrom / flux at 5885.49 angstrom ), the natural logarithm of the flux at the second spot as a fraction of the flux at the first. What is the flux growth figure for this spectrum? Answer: -0.063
